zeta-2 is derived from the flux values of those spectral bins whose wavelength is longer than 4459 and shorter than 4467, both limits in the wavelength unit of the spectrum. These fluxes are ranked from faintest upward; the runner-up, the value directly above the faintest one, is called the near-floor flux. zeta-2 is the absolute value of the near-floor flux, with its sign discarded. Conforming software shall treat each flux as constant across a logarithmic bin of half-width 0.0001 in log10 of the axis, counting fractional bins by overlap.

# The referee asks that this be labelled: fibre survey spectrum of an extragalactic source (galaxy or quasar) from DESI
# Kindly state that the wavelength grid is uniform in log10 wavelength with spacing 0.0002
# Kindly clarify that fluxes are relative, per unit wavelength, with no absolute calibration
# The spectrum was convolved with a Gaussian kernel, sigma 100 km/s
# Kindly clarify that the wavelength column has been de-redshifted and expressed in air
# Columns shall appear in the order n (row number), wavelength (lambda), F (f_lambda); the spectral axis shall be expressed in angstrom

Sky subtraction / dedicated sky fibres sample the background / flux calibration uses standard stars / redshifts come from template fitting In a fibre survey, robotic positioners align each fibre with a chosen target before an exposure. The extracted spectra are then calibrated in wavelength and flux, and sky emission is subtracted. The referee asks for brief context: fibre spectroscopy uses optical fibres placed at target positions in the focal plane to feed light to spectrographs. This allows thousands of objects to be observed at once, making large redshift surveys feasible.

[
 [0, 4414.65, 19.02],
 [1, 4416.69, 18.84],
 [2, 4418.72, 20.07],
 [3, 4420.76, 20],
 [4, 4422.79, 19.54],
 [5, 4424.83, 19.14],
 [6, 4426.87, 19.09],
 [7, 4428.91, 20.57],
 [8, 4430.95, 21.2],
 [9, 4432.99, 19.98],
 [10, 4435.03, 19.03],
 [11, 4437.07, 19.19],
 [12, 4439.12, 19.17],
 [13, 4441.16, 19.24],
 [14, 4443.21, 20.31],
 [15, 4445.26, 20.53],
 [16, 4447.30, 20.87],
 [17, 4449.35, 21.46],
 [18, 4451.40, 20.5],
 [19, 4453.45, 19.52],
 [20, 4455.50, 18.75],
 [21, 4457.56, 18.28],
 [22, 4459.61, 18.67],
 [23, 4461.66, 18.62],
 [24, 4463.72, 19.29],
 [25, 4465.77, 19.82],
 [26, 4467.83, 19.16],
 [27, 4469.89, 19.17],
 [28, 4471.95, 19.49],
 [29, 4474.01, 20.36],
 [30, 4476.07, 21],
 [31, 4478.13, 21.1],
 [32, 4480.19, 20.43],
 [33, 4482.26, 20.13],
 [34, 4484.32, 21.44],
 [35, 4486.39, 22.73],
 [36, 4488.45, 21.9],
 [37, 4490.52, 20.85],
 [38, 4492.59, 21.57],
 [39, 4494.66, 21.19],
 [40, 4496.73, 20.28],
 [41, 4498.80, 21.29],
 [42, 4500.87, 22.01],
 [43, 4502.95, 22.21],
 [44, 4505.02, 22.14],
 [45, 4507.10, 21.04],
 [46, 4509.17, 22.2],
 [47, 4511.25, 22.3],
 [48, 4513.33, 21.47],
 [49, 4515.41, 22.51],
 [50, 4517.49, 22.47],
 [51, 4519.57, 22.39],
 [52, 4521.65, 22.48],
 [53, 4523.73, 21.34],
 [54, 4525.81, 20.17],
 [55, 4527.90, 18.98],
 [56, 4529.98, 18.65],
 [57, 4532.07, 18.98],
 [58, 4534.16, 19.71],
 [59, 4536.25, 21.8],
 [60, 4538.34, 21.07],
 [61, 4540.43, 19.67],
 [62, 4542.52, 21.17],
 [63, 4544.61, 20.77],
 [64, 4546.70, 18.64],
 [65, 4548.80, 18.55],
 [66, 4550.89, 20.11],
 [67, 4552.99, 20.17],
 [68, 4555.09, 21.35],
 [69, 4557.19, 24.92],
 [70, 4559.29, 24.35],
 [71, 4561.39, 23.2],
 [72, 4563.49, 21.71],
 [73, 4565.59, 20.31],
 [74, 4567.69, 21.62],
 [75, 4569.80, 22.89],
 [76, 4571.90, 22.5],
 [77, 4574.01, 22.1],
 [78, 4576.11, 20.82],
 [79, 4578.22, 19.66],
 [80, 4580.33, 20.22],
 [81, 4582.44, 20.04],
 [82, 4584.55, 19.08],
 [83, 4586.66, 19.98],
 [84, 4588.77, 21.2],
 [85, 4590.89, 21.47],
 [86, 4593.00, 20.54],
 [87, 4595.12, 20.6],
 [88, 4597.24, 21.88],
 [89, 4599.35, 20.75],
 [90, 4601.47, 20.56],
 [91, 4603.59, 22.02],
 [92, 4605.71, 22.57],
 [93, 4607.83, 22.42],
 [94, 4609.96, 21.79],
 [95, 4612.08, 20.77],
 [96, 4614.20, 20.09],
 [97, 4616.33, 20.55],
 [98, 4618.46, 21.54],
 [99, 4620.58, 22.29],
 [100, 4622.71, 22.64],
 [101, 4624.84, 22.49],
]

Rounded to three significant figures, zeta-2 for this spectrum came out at 18.7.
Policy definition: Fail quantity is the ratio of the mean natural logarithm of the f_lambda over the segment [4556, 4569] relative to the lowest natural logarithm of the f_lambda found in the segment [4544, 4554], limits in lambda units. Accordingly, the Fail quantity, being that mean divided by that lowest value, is 1.07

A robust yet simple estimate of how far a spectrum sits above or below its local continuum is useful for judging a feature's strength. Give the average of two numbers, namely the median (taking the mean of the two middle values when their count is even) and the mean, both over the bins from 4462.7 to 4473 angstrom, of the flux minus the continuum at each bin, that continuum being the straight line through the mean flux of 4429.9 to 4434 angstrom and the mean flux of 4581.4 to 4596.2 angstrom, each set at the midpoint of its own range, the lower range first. -1.2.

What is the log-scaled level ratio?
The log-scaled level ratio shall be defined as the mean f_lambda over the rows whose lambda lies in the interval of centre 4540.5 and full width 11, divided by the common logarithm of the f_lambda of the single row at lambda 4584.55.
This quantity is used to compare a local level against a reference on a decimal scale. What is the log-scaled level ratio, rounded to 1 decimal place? 16.3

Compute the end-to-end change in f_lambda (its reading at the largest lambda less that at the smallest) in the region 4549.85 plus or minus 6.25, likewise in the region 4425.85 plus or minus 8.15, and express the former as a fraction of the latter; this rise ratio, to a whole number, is -6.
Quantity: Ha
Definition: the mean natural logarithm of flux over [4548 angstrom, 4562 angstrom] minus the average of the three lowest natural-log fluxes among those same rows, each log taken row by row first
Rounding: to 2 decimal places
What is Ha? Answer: 0.10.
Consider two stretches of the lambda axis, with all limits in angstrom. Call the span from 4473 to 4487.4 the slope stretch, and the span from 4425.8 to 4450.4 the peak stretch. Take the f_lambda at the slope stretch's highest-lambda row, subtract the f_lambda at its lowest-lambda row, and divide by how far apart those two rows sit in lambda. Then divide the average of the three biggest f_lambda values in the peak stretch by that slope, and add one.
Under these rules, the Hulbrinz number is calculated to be 112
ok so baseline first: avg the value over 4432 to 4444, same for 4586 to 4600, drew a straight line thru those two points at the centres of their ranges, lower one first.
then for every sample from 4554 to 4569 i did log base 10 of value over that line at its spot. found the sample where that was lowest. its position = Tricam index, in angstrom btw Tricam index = 4565.59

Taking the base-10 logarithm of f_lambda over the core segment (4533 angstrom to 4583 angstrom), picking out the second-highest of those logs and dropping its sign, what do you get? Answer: 1.39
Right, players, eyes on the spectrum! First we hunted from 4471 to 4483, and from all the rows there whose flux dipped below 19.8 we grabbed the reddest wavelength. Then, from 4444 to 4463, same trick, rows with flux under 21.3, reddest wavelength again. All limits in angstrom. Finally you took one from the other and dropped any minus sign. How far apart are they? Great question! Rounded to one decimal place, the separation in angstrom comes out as 10.3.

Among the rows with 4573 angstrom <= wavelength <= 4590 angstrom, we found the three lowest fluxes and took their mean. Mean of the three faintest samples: 19.57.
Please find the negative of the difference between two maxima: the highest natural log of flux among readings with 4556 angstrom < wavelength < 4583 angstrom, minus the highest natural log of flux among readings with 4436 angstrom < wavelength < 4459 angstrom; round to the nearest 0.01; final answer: -0.15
